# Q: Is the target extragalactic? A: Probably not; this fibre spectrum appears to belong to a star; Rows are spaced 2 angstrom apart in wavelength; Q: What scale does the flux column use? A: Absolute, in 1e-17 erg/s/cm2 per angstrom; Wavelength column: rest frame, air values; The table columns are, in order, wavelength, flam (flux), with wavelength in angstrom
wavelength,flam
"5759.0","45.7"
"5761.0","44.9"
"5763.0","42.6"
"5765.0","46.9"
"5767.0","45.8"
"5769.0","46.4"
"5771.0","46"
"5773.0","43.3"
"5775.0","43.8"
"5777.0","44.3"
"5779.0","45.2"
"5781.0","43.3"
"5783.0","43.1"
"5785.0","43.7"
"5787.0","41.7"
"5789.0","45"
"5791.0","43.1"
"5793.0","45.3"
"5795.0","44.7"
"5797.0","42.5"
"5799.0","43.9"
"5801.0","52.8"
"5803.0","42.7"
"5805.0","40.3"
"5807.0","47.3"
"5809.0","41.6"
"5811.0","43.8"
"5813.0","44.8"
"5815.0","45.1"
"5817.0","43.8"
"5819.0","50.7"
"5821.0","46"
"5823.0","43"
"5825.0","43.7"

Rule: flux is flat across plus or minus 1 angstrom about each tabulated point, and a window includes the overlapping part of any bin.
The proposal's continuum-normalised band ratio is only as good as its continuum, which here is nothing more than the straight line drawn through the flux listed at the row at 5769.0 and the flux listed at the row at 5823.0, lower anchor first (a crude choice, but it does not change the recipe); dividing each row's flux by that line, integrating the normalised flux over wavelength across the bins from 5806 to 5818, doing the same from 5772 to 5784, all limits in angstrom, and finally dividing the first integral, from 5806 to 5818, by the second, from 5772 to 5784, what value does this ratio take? 1.06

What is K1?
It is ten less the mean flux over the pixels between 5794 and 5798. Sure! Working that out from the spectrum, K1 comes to -34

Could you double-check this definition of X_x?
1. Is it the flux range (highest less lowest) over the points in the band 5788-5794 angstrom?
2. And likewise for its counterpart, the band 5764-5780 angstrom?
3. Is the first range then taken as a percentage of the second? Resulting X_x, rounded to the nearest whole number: 61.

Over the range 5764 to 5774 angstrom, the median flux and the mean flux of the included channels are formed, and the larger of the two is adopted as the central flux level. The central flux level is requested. 46.0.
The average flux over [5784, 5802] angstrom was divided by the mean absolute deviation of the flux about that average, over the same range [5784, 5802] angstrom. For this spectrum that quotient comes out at 23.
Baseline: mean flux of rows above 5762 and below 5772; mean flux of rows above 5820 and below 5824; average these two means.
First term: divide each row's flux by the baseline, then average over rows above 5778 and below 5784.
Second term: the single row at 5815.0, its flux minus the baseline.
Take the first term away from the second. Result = -1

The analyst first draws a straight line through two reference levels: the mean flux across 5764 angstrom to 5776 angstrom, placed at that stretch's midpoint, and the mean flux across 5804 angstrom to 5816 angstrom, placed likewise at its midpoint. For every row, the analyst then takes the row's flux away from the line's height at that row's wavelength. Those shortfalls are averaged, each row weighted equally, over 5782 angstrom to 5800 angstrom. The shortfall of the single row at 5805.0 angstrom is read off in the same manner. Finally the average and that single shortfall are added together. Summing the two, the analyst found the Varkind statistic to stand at 5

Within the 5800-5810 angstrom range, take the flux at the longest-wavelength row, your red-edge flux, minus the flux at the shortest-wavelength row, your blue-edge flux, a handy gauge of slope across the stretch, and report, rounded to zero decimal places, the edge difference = -11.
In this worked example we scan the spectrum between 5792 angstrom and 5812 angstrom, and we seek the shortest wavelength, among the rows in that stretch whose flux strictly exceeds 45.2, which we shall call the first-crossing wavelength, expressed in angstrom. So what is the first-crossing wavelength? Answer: 5793.0 angstrom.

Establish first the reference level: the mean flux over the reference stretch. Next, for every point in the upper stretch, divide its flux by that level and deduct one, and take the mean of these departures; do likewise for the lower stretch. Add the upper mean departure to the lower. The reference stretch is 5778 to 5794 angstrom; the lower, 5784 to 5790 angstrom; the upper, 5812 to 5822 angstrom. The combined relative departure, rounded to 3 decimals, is 0.044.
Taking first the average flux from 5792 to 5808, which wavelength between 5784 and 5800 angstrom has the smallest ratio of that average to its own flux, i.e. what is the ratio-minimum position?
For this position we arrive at 5793.0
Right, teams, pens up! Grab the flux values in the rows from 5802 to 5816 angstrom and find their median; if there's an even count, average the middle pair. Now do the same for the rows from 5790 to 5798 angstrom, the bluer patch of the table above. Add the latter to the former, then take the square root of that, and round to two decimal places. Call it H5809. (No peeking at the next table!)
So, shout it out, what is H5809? 9.36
